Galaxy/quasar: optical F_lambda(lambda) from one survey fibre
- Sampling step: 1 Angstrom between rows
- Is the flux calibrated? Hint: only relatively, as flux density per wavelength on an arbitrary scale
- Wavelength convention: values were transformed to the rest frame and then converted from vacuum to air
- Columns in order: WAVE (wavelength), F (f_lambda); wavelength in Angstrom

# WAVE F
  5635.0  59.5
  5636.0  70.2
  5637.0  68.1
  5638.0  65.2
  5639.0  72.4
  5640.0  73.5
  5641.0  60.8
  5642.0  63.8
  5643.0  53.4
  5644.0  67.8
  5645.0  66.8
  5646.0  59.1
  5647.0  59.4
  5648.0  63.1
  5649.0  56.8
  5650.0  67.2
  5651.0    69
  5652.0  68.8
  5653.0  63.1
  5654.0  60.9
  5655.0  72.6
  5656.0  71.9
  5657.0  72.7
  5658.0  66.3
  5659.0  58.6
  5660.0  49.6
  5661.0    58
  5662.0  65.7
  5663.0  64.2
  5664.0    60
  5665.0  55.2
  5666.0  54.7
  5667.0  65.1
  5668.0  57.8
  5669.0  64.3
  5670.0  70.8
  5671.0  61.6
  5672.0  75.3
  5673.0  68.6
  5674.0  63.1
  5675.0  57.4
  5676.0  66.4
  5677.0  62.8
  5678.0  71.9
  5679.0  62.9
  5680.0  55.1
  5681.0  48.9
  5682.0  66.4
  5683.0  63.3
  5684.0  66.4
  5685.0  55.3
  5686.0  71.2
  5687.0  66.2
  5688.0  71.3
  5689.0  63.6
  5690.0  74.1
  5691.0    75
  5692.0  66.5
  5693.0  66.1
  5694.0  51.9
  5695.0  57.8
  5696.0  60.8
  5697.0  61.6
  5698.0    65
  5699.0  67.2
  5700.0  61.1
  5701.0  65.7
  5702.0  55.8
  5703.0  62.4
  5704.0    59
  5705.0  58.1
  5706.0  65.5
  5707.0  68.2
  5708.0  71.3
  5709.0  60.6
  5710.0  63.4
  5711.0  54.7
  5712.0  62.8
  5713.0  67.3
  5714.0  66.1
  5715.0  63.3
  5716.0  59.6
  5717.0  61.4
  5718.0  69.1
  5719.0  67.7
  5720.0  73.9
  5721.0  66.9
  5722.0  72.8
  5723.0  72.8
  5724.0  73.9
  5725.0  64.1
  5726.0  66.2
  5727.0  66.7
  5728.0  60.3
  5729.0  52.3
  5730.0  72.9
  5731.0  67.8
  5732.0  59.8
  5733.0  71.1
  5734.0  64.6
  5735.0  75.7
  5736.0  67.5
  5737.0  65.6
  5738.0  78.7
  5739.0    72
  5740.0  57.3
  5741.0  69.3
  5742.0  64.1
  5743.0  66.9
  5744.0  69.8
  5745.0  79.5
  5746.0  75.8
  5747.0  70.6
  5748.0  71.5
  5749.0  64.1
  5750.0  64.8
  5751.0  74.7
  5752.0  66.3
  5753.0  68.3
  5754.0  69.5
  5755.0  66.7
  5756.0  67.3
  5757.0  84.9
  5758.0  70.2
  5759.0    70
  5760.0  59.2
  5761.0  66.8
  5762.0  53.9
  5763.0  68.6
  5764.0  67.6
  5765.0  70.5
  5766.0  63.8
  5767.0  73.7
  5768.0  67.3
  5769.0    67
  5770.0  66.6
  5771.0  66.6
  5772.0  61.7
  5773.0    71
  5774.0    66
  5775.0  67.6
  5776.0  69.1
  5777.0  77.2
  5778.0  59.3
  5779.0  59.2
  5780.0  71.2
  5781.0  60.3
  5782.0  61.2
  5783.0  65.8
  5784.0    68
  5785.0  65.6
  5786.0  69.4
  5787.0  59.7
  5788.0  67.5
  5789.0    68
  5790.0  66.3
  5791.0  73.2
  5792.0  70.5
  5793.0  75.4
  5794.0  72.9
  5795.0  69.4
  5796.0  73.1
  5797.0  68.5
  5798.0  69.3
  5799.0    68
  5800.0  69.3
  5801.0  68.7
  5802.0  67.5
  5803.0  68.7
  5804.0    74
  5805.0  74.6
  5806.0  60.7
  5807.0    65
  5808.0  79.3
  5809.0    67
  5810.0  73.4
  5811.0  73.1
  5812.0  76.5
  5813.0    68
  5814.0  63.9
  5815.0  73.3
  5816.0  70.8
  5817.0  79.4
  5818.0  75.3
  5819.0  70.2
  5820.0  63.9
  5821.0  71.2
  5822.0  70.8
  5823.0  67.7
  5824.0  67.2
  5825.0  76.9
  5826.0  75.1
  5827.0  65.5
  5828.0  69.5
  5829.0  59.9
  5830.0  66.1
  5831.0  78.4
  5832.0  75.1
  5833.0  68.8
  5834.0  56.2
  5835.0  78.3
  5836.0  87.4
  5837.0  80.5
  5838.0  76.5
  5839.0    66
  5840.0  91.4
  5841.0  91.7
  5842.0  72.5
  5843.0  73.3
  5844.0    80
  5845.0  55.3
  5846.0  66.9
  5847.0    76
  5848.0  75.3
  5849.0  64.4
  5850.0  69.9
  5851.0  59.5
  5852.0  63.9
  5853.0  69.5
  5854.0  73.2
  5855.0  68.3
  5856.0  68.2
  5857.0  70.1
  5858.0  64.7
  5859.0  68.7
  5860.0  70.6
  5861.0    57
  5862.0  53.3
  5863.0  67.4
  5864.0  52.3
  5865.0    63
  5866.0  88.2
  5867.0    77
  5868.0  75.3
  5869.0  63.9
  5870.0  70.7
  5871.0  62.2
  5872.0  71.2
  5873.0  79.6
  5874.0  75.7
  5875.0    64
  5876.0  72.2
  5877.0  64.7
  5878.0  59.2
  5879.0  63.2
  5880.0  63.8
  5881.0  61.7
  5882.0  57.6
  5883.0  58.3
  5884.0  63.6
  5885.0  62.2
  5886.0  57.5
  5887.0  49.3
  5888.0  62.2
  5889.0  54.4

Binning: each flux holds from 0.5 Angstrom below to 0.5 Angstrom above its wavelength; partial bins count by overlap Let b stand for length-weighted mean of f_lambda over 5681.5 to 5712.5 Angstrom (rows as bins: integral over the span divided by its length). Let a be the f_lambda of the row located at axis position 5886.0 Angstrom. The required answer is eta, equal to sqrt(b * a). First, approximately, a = 57.5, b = 64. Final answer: 60.6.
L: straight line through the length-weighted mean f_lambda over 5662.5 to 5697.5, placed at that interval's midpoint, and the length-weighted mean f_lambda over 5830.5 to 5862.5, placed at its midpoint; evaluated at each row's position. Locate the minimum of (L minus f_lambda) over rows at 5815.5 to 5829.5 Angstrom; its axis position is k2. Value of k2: 5817.0 Angstrom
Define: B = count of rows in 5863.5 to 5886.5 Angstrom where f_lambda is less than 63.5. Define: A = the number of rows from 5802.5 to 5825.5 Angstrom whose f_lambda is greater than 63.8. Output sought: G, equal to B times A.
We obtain 220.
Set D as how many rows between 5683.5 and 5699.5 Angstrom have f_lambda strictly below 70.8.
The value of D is 12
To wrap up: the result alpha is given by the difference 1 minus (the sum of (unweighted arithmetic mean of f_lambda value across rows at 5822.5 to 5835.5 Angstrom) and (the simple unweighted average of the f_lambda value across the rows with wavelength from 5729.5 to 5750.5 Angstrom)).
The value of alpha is -138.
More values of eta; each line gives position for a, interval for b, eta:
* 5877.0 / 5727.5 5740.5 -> 65.6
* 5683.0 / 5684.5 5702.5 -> 63.8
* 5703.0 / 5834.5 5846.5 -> 69.2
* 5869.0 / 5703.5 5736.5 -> 64.8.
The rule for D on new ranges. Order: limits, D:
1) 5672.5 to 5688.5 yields 13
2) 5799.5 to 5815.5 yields 9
